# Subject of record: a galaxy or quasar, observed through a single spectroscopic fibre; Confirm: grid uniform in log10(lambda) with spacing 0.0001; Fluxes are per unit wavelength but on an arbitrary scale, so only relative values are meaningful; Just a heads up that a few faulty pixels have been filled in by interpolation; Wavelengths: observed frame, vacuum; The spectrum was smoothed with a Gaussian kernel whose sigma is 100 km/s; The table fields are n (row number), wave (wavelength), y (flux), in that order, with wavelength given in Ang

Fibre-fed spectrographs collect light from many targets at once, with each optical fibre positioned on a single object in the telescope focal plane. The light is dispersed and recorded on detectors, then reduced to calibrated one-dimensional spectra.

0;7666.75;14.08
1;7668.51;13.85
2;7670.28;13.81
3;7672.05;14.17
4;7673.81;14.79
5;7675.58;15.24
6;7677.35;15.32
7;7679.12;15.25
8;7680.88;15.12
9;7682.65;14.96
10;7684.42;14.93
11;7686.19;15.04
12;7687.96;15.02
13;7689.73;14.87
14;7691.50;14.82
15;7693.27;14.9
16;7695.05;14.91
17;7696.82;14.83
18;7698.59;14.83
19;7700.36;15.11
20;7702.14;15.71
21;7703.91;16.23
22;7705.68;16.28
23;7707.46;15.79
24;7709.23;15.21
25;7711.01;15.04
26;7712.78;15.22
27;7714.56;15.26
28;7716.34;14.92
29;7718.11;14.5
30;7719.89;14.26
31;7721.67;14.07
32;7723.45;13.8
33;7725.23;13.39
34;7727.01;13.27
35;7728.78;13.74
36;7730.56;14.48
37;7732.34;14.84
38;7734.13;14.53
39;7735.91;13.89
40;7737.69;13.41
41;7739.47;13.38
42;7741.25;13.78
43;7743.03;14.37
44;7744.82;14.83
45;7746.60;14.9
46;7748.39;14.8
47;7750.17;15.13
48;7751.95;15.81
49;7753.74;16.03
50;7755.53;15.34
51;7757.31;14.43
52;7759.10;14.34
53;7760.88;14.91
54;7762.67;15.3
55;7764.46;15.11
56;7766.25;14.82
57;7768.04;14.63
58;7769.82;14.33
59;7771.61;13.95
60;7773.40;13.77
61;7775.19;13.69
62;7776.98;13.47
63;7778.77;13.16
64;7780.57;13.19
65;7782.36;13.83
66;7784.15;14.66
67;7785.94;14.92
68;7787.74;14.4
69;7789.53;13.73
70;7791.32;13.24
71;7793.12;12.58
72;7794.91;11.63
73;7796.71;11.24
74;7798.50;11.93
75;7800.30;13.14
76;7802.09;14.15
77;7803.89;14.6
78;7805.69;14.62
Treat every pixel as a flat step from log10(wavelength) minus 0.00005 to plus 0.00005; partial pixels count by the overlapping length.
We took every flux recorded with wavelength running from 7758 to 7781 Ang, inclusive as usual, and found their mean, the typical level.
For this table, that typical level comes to 14.2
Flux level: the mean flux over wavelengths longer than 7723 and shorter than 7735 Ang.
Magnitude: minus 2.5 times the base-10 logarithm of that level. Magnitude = -2.87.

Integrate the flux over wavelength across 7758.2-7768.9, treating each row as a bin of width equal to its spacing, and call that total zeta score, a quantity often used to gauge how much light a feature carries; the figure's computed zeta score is 159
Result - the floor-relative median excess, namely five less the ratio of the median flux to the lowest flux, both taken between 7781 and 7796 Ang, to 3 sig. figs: 3.82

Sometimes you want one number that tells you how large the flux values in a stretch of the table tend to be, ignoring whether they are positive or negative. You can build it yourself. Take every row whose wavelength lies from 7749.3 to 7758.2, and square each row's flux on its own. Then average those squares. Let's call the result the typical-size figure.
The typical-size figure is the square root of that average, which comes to 15.4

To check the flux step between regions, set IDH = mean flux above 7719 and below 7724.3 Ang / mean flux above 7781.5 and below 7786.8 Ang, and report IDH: 0.97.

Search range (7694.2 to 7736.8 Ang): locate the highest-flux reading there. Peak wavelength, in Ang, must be 7705.68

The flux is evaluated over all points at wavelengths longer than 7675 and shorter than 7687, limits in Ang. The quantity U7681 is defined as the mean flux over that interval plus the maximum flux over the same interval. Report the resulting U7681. 30.4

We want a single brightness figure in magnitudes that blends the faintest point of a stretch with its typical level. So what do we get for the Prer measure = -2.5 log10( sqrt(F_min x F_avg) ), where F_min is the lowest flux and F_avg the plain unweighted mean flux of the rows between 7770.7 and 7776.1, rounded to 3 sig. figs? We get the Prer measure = -2.85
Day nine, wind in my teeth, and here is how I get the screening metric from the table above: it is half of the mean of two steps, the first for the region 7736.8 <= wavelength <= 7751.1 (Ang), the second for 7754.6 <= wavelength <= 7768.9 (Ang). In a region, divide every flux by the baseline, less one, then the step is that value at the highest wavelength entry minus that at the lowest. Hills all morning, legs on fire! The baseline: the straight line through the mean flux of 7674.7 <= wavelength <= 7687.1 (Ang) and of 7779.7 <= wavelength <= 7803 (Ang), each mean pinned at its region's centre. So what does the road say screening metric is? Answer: 0.026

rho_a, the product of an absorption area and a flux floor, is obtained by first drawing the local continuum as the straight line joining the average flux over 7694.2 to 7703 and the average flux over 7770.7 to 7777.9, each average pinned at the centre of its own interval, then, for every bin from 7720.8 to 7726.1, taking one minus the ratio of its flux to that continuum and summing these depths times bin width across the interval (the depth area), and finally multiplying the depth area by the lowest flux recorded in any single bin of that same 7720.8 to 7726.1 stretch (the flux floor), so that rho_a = 4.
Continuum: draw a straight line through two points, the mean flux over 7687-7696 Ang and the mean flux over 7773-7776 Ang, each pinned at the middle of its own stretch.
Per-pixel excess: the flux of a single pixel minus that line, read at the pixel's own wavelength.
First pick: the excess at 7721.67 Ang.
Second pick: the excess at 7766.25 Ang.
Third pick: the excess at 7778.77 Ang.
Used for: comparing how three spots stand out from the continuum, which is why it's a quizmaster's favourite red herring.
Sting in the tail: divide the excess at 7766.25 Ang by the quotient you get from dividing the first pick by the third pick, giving 1.2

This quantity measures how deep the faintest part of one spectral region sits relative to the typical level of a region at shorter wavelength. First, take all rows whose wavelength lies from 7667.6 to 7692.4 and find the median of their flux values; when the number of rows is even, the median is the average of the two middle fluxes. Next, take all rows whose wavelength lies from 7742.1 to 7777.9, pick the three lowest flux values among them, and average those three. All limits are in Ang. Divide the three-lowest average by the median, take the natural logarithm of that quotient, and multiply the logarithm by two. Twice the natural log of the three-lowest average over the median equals -0.18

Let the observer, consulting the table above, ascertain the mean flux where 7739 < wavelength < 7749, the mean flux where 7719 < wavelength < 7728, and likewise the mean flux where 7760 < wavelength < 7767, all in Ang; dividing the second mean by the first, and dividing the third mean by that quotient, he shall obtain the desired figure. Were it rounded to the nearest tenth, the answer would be 15.7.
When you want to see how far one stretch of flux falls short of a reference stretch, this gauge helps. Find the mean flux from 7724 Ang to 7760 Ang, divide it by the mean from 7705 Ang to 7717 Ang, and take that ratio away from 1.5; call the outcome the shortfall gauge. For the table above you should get 0.56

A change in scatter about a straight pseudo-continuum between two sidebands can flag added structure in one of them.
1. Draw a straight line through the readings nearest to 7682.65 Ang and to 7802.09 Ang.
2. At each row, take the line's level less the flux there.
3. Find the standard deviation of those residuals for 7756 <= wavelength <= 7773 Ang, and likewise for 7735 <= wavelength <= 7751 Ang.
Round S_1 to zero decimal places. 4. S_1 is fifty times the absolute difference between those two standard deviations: 14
